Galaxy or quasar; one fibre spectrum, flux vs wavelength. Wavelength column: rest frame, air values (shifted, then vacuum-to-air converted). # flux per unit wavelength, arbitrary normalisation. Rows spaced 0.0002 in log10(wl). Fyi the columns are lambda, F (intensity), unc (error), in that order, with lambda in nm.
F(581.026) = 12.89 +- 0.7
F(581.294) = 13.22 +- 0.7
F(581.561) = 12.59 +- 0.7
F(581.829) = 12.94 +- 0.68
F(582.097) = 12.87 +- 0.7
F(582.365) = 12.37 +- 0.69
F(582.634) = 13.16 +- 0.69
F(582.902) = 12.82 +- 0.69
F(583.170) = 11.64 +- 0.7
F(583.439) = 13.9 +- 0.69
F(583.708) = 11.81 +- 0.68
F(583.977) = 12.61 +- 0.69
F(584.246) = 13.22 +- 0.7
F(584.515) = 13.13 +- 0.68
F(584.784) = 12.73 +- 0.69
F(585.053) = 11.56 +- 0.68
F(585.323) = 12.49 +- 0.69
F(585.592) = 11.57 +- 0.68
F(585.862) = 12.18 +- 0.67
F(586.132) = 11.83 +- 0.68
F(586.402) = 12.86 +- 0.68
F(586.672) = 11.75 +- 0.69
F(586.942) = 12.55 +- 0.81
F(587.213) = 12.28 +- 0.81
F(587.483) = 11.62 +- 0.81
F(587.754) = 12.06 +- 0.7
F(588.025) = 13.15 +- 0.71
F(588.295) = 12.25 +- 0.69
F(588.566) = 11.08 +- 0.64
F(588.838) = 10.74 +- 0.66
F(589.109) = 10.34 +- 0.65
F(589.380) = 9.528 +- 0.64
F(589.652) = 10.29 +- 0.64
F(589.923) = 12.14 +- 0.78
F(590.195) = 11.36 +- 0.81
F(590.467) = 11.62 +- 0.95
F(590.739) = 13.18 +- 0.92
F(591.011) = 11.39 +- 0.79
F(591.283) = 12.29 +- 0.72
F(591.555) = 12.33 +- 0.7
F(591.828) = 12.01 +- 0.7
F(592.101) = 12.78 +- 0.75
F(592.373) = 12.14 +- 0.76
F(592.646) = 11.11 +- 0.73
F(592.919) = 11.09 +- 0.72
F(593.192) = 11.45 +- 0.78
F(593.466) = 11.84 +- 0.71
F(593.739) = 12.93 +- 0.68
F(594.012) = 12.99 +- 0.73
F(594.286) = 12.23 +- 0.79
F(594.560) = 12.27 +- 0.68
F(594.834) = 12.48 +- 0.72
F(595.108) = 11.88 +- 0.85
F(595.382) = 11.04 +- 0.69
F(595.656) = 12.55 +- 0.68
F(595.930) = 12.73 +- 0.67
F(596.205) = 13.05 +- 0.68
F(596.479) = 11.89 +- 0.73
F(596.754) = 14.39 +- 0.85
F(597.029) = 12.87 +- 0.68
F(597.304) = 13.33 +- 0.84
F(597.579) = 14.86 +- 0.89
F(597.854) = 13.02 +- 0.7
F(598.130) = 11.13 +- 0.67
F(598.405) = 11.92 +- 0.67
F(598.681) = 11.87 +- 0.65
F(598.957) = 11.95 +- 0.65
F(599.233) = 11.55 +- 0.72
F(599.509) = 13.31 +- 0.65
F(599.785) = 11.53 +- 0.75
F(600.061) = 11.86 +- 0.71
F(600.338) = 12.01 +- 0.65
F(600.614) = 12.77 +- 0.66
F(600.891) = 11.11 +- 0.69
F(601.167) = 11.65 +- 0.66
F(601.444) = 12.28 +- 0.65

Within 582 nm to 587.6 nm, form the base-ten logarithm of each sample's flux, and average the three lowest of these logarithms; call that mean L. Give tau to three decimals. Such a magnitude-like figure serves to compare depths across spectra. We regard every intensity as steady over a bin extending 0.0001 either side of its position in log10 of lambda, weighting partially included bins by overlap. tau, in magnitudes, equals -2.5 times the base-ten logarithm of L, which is -0.067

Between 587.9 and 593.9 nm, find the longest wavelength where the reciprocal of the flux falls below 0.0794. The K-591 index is 593.739 nm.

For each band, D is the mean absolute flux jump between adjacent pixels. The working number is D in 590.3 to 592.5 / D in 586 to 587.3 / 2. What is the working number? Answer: 0.5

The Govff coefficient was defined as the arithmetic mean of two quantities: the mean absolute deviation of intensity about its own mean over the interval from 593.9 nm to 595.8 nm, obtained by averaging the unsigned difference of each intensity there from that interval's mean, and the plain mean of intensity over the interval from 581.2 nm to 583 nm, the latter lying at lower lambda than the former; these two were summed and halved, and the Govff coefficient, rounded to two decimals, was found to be 6.64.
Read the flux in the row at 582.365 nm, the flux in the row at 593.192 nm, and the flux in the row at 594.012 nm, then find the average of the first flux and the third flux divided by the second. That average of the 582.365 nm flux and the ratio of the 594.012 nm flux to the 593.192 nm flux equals 6.75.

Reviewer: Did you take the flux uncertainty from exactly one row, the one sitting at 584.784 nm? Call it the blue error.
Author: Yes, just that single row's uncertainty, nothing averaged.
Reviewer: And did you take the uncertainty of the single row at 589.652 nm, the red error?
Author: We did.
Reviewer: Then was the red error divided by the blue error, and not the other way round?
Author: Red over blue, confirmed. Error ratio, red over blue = 0.93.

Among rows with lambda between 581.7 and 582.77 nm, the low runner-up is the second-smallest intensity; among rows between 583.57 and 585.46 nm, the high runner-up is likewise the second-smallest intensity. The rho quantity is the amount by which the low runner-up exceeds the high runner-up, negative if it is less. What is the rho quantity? 1.06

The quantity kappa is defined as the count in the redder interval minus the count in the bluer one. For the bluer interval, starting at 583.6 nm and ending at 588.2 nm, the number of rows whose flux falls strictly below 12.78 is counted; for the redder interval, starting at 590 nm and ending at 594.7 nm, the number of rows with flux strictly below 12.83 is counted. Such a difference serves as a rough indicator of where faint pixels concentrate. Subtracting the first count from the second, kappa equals 1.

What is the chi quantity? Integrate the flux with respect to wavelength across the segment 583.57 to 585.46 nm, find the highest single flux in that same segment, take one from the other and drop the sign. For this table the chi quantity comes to 10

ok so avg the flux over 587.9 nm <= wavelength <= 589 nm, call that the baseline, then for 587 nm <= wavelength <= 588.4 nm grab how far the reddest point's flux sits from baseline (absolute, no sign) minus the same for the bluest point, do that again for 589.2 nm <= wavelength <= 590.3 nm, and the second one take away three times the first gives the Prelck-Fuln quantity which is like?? -2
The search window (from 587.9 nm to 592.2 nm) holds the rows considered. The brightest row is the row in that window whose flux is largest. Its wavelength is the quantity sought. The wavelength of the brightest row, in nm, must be 590.739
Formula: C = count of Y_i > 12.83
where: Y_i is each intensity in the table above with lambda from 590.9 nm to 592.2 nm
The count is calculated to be 0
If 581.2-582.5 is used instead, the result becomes 3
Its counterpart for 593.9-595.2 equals 1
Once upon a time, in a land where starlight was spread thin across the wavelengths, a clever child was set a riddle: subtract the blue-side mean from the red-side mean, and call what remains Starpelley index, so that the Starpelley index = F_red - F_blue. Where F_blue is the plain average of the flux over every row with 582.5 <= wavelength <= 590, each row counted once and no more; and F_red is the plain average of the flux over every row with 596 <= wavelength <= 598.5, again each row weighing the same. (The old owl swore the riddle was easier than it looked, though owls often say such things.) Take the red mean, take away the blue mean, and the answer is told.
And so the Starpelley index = 0.9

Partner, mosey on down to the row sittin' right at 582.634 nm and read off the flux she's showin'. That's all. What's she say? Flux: 13.16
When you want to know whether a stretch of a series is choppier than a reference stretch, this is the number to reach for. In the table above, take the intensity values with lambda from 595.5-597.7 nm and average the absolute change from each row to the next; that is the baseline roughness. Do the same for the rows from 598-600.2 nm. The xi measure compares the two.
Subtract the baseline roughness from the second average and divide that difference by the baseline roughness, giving -0.3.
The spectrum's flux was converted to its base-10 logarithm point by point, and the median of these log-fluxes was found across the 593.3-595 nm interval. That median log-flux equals 1.09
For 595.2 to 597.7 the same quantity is 1.11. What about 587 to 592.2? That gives 1.08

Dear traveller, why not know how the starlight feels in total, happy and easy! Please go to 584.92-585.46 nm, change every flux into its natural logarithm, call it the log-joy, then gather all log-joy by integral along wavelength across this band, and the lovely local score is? 1.34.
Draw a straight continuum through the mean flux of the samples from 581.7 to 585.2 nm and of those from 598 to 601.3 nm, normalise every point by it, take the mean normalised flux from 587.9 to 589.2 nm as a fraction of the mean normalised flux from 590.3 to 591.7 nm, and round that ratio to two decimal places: 0.94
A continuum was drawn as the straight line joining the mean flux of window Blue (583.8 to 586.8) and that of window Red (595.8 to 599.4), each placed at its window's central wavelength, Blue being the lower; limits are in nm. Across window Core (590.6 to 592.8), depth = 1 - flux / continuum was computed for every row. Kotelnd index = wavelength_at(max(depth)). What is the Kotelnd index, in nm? 592.646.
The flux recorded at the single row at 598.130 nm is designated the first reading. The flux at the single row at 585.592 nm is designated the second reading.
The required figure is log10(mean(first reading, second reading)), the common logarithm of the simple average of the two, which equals 1.05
